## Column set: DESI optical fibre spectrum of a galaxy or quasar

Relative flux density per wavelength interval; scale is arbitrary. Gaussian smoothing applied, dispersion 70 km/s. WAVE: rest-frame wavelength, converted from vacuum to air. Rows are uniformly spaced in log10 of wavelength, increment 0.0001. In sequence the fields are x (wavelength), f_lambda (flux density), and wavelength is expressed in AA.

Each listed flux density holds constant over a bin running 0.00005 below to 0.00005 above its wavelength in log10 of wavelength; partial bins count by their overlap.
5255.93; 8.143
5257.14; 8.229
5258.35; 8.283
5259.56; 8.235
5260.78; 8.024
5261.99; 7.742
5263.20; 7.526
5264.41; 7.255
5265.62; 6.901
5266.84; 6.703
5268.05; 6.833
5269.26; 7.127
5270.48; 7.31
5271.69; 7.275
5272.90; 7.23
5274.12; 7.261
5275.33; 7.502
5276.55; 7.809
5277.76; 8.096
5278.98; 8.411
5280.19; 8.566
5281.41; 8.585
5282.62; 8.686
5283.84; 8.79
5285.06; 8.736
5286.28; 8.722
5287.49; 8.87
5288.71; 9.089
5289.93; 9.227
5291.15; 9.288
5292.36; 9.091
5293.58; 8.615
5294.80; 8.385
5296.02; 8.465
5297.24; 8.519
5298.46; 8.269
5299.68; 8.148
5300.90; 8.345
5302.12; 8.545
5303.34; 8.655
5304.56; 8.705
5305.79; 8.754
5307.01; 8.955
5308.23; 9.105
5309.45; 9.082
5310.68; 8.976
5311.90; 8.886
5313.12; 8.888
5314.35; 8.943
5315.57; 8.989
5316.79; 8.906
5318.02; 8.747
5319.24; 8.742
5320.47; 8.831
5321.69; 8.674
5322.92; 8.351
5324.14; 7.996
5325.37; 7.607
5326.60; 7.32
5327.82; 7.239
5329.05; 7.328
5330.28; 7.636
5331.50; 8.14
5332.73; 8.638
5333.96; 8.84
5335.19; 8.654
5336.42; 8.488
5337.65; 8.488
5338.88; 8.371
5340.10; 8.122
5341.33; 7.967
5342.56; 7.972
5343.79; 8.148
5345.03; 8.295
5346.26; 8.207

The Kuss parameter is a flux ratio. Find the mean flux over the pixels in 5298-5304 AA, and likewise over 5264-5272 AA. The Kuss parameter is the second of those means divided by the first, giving 0.84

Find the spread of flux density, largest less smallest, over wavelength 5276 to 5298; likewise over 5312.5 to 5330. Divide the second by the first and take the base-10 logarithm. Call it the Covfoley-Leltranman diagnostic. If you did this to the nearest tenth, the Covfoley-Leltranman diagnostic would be 0.1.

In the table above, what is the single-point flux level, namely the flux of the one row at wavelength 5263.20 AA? 7.526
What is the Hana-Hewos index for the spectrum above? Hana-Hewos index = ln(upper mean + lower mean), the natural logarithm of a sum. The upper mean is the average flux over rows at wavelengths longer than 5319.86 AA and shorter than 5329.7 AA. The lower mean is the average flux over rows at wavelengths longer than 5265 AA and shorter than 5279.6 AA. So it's 2.73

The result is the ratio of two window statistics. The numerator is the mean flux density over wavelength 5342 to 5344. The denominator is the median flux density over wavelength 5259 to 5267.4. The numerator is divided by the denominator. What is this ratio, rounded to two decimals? 1.07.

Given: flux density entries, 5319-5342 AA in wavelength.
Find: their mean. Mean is 8.2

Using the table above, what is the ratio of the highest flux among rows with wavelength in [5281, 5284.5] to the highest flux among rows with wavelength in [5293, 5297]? 1.02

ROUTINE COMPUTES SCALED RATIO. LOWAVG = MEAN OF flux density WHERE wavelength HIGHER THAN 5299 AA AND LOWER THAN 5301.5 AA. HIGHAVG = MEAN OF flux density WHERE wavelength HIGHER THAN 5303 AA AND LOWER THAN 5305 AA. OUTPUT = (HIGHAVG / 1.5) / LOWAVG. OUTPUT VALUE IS 0.702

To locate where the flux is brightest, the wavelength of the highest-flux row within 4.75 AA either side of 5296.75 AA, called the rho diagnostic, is 5292.36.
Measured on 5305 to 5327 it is 5308.23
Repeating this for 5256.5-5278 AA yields 5258.35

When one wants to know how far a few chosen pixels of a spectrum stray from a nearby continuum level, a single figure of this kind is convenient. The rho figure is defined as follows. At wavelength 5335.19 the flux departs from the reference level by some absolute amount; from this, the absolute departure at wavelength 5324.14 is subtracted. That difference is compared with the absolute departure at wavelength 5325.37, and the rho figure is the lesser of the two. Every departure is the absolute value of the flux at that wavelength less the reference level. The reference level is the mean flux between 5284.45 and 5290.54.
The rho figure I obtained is -0.66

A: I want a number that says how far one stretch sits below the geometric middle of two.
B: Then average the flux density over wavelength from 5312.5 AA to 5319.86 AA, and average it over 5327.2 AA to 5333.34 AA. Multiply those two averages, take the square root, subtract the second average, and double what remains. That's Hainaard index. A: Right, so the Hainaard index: 1.0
